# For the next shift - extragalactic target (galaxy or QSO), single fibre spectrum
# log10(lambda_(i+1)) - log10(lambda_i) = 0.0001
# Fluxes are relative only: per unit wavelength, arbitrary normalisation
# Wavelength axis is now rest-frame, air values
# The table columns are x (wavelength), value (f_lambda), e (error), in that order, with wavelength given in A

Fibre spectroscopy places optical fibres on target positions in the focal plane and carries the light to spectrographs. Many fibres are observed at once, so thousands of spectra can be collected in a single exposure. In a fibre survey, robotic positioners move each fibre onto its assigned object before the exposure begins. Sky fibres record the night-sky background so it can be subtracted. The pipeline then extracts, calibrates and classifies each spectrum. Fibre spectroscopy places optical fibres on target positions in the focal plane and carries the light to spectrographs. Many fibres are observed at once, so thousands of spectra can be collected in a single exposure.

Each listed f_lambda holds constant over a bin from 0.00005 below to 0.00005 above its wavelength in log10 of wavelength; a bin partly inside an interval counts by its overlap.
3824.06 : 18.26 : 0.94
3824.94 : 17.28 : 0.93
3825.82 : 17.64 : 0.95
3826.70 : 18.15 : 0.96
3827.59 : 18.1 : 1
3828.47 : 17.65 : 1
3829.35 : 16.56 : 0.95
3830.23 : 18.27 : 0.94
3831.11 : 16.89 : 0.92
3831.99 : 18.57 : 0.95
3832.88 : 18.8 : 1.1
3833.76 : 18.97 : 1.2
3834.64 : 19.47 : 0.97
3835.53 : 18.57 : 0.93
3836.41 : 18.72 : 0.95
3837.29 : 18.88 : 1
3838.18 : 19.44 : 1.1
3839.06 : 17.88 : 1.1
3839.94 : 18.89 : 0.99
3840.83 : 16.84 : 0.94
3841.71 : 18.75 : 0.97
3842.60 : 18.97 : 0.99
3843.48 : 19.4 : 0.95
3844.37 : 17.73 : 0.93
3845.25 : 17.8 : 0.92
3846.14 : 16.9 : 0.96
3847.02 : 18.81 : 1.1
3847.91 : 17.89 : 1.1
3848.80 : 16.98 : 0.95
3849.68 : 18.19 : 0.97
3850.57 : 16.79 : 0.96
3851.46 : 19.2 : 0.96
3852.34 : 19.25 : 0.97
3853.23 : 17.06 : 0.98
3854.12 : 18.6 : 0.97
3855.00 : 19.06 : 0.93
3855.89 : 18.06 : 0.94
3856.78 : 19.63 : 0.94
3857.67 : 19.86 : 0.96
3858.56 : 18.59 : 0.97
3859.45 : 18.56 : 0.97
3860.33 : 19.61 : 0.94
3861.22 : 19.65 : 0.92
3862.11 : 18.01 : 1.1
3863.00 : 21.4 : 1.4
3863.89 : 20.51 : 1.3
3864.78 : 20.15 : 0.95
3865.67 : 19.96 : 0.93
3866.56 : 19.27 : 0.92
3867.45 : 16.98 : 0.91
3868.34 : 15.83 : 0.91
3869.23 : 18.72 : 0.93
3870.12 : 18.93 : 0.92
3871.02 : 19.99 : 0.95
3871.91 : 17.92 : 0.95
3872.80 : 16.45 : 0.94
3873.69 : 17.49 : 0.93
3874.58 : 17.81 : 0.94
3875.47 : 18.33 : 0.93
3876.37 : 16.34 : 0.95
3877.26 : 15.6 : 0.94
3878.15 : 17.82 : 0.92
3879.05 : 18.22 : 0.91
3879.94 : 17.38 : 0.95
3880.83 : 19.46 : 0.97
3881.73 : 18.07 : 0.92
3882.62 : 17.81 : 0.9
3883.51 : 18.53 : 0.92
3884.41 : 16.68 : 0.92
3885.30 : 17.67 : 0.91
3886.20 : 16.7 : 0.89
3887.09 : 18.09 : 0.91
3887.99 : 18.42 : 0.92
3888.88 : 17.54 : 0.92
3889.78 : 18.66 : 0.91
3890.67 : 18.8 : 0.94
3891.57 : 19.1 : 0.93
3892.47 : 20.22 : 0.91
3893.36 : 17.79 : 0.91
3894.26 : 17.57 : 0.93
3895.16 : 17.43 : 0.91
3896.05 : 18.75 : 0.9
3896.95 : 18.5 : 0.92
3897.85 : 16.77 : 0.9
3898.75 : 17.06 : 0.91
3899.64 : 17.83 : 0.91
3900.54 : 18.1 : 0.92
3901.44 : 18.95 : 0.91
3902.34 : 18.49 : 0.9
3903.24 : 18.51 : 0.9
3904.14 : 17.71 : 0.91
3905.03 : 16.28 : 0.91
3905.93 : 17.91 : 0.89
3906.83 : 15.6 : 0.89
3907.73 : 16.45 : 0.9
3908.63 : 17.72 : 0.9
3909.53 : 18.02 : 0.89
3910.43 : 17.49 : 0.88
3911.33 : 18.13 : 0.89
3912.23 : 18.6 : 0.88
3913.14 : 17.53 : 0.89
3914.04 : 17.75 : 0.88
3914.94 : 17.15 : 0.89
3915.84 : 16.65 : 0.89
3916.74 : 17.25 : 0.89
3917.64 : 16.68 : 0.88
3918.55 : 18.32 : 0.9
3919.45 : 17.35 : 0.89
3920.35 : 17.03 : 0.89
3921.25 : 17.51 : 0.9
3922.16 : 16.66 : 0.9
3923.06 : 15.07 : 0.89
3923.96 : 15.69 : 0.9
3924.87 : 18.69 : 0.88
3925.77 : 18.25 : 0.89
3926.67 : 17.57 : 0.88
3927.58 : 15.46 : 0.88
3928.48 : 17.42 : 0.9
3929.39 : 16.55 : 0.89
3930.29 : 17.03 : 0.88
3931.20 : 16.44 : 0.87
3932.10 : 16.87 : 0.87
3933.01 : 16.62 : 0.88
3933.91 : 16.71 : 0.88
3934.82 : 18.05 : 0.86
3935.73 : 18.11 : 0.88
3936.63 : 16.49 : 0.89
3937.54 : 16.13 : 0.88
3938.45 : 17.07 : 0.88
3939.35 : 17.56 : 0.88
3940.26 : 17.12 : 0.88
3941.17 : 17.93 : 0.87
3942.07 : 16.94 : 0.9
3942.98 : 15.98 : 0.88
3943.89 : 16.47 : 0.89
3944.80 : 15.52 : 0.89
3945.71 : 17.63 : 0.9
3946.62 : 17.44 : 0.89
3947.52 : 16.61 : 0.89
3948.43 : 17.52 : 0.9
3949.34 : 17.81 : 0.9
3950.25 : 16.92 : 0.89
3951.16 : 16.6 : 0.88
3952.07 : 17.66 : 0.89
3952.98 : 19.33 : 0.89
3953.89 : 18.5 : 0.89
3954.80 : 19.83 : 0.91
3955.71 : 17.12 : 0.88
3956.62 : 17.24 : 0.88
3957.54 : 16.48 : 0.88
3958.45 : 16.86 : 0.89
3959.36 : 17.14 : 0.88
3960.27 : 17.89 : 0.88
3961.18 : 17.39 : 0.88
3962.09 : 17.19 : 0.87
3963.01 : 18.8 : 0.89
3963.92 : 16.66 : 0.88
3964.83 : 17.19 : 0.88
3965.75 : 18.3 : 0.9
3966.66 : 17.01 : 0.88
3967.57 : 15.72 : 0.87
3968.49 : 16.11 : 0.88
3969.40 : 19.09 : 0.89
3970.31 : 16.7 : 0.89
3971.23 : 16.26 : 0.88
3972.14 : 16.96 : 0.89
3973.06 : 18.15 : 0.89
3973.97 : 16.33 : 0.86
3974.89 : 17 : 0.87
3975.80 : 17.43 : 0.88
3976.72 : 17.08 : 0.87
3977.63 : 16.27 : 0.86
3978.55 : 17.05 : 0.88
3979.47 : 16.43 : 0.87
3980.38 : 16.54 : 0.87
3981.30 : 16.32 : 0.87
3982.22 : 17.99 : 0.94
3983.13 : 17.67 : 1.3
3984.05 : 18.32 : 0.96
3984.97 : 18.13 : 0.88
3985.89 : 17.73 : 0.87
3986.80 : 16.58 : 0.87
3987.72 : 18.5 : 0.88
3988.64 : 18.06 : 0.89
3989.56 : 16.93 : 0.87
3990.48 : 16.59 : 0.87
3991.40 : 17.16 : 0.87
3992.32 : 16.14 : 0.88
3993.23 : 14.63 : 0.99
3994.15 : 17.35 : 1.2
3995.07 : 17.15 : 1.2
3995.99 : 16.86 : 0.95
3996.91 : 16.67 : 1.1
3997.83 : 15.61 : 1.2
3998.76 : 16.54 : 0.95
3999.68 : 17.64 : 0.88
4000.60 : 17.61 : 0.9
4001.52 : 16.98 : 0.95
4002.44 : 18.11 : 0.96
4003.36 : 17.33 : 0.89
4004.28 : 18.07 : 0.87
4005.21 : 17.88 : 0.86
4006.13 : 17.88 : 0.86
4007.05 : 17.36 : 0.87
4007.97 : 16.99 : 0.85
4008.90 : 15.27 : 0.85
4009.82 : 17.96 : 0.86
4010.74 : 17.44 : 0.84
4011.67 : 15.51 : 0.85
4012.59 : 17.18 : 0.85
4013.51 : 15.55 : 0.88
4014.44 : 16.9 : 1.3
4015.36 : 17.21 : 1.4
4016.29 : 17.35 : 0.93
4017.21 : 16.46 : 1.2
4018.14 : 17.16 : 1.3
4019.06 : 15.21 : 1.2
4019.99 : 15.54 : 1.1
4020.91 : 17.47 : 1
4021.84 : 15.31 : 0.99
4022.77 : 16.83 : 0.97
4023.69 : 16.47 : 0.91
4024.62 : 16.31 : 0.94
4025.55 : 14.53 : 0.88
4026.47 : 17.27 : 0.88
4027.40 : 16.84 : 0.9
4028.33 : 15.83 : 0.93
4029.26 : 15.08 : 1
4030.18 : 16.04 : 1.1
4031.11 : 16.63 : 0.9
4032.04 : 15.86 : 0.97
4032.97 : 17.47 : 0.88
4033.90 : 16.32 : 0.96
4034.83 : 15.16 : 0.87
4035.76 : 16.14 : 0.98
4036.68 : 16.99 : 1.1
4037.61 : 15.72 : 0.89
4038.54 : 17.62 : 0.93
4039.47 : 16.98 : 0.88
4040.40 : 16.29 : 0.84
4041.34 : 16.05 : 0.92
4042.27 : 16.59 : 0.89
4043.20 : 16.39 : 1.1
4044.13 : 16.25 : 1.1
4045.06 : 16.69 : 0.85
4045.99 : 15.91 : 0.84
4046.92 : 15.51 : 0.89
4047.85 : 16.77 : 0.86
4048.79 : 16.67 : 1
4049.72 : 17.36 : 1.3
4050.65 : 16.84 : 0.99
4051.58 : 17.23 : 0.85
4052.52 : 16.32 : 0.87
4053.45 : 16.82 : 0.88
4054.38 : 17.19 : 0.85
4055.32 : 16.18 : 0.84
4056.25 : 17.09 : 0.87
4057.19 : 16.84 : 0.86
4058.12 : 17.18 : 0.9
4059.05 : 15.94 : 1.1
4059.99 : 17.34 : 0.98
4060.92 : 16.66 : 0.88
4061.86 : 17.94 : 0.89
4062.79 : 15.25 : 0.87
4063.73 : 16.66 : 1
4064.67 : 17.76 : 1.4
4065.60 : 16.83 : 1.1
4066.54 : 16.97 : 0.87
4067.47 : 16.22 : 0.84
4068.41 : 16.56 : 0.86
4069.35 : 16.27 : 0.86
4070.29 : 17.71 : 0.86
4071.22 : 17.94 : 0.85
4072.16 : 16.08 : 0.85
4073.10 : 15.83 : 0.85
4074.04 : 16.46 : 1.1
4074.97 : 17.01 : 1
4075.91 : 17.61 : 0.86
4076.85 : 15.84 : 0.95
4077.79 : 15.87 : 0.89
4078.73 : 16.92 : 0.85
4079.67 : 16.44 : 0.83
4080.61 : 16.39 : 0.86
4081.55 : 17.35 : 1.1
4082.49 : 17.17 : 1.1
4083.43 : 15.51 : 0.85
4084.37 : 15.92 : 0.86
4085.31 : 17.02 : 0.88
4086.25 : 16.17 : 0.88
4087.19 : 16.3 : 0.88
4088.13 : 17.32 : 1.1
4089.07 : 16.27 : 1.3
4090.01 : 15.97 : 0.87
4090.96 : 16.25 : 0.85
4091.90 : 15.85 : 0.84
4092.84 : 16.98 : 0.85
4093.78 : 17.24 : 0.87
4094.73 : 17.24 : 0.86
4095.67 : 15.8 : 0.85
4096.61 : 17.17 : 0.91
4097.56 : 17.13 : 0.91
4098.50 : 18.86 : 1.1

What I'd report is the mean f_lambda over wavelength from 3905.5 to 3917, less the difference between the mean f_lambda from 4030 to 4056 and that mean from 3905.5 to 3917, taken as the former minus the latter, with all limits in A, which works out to 18.3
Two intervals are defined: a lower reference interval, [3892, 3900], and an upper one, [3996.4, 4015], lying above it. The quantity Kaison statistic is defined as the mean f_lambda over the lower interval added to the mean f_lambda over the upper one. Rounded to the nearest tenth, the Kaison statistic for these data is 35.0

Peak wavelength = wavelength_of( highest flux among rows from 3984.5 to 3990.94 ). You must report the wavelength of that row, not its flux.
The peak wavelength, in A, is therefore 3987.72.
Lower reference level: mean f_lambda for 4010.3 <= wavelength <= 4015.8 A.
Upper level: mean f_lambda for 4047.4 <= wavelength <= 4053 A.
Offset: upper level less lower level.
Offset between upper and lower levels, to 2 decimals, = 0.23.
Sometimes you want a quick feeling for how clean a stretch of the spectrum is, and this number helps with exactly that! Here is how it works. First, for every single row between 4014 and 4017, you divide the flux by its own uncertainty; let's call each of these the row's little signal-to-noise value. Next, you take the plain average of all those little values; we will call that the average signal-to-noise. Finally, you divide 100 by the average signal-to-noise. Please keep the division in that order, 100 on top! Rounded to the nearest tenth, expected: 6.8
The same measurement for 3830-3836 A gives 5.4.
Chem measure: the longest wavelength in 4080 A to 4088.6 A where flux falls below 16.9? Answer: 4087.19 A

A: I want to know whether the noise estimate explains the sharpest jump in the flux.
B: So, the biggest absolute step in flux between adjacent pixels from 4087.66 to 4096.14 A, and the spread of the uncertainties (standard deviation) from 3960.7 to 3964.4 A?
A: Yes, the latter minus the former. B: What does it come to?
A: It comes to -1.4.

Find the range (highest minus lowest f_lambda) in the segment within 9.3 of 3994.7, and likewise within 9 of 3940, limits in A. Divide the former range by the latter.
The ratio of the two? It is 1.5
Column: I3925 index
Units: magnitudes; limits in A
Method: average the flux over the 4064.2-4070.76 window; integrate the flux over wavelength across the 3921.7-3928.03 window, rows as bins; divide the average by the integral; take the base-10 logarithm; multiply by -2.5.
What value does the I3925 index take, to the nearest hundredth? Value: 1.99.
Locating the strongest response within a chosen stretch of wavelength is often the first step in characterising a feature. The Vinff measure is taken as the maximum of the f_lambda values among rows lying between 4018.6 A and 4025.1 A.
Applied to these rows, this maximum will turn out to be 17.47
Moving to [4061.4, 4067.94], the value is 17.94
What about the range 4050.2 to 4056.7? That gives 17.23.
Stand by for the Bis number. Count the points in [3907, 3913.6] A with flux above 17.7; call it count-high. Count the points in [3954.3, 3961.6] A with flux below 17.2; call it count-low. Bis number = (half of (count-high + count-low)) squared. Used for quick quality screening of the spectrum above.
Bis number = 16.0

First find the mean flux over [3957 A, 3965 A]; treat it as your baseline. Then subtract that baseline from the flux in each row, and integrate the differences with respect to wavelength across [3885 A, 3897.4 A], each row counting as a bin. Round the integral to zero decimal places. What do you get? 12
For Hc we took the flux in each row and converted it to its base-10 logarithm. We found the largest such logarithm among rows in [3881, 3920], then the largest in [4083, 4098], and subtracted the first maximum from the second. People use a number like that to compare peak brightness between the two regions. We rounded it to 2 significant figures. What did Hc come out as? -0.067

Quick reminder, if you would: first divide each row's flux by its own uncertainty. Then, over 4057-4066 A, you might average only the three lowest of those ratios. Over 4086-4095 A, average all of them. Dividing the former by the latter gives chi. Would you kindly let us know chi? 0.78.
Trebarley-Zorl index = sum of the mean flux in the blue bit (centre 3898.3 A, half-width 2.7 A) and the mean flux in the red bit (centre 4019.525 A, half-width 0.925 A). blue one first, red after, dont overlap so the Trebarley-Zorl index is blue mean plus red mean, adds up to 33.2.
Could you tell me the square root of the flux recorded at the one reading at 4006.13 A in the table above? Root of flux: 4.23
